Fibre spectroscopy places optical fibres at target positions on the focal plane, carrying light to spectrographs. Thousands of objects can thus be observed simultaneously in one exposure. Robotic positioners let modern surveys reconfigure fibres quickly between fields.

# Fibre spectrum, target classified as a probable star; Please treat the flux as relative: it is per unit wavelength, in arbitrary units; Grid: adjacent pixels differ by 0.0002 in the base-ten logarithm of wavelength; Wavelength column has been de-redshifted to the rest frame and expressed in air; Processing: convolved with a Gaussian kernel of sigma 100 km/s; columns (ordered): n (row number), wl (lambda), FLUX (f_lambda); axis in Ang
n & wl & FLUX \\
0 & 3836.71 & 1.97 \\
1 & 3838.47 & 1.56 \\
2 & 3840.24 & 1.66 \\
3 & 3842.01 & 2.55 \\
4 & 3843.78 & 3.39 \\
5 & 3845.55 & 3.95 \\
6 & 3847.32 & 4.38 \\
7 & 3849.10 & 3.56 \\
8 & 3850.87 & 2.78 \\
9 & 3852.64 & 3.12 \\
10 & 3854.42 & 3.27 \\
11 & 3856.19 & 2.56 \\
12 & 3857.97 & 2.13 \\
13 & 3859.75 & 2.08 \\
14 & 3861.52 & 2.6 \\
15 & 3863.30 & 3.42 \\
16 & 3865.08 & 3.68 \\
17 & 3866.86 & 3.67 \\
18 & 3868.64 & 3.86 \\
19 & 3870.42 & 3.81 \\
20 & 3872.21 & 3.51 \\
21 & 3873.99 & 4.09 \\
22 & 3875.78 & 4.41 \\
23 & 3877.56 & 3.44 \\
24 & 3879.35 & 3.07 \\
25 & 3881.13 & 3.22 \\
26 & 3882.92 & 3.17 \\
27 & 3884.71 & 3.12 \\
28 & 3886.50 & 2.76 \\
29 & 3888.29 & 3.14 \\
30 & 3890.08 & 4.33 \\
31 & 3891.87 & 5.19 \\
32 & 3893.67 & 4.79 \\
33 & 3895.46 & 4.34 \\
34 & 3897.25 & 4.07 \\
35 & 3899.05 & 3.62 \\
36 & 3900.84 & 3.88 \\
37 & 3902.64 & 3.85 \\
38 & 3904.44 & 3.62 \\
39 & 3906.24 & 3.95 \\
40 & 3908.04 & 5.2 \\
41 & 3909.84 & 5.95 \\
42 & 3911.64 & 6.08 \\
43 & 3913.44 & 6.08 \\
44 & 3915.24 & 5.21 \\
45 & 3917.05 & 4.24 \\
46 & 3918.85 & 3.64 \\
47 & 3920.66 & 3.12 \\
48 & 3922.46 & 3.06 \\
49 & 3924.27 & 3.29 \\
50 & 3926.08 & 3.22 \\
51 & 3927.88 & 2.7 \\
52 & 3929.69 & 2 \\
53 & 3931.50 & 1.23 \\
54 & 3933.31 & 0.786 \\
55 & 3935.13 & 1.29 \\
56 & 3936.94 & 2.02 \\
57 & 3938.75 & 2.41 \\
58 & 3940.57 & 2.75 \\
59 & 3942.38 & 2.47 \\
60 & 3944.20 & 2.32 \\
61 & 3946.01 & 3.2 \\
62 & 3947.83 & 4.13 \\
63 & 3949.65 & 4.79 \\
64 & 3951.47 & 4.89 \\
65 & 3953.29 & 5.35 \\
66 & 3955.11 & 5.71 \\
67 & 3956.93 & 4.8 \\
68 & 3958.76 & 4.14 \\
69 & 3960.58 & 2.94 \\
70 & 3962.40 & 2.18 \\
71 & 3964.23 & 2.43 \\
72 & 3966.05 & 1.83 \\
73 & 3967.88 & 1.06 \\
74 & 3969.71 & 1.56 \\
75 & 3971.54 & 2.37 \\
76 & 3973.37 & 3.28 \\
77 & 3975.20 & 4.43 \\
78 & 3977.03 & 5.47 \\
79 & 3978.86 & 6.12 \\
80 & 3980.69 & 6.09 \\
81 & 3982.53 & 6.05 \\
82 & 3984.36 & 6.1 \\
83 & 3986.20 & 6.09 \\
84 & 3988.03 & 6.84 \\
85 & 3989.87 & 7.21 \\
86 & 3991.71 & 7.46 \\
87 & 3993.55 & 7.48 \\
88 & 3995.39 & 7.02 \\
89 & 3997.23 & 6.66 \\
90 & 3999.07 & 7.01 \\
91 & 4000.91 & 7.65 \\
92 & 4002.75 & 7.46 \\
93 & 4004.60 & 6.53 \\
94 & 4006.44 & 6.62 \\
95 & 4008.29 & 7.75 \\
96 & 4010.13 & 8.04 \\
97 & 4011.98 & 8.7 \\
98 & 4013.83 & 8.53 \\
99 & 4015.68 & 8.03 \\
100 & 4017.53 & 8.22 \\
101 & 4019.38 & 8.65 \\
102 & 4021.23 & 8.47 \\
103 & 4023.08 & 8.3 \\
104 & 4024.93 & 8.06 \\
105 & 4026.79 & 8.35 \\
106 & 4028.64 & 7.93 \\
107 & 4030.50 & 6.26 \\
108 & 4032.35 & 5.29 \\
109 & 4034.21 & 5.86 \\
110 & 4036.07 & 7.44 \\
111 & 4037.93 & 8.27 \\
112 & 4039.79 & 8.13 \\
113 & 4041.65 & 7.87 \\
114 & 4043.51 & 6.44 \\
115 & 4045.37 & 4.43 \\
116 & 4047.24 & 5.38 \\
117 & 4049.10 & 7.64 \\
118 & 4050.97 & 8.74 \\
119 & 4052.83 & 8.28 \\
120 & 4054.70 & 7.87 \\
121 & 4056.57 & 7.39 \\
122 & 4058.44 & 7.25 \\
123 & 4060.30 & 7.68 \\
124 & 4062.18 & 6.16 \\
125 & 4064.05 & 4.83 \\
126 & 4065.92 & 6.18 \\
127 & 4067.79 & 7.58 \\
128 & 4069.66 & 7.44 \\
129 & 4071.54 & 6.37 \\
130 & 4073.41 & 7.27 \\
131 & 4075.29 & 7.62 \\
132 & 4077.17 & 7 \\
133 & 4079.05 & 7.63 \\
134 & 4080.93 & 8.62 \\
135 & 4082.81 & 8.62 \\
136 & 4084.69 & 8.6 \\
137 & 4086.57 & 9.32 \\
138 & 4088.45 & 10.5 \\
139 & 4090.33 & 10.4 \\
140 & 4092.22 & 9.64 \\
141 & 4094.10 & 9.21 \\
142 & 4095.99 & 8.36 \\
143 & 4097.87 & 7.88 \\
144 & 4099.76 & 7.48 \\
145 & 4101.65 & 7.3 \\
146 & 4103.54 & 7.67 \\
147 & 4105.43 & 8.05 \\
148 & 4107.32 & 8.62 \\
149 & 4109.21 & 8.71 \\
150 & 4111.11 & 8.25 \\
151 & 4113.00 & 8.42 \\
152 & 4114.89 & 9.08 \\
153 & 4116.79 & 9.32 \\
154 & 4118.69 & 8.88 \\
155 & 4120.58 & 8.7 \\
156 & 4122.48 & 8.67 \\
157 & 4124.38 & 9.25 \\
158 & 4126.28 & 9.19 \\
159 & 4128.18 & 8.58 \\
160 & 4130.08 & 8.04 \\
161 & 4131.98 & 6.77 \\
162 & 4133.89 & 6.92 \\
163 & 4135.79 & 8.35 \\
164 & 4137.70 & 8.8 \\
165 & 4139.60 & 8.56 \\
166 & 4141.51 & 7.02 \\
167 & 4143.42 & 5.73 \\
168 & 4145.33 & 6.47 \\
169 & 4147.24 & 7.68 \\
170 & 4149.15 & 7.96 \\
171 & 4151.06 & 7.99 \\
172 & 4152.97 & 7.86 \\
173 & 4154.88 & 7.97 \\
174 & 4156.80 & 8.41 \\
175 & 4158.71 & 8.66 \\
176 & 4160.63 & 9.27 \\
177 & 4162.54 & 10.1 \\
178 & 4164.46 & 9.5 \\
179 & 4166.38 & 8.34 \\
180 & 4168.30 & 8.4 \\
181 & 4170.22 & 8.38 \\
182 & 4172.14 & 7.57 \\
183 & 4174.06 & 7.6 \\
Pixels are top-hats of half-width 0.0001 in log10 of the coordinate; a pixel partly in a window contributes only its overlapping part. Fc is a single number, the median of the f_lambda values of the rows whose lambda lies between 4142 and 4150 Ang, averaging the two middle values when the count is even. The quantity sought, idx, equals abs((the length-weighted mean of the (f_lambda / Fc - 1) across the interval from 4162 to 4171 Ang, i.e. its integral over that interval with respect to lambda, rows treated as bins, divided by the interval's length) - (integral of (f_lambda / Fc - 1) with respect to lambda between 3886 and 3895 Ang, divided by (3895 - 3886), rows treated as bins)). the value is 0.68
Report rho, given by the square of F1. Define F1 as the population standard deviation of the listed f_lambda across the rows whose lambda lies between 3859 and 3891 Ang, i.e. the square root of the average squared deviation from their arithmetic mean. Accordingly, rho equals 0.3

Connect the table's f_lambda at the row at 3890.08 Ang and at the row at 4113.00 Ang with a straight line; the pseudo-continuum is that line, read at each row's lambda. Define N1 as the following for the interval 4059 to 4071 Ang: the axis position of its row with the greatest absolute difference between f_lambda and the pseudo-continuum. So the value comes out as 4064.05 Ang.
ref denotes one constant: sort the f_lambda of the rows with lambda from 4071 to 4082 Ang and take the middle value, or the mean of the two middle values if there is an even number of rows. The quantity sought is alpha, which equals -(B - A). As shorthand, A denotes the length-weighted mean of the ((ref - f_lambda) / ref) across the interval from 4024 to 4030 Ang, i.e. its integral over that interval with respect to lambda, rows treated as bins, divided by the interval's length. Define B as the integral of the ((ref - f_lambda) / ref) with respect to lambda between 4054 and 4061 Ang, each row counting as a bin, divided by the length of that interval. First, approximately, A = -0.07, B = 0.0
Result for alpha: -0.1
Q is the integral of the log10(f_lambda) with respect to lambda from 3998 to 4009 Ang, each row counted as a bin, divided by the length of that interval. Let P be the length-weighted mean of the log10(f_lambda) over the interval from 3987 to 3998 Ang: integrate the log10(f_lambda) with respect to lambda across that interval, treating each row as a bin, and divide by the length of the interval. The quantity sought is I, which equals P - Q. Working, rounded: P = 0.85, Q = 0.85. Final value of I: 0.0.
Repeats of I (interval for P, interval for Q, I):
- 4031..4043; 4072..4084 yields 0.0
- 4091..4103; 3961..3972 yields 0.7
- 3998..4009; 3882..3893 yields 0.3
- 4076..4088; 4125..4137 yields 0.0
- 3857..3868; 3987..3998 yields -0.4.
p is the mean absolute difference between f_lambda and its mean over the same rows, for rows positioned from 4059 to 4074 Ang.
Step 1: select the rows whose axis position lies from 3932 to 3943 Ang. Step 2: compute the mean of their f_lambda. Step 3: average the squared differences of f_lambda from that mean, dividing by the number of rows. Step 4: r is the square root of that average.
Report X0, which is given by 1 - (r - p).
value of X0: 1.11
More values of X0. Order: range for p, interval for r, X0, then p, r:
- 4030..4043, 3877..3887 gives 1.84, 1.0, 0.2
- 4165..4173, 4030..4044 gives 0.25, 0.3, 1.1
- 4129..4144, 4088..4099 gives 0.94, 0.9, 1.0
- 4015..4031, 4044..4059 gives 0.04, 0.4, 1.4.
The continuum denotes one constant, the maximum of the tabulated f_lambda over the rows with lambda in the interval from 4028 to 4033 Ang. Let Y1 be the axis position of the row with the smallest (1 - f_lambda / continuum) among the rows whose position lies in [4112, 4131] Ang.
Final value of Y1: 4116.79 Ang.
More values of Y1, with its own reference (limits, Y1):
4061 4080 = 4079.05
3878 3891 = 3890.08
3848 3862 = 3849.10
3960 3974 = 3973.37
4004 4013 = 4011.98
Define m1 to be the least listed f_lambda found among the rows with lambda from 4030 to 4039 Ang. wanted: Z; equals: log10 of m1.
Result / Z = 0.72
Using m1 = 5.29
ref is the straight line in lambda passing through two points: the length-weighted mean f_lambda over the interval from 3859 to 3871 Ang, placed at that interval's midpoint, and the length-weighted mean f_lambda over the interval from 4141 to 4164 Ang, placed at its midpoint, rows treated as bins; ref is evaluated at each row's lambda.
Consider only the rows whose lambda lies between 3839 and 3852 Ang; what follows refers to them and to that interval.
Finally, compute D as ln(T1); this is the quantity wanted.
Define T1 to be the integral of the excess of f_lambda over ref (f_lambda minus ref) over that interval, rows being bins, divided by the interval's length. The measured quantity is -1.9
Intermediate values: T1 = 0.1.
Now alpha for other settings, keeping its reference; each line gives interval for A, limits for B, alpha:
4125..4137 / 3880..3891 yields -0.6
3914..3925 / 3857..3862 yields -0.2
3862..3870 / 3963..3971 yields -0.2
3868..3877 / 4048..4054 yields 0.6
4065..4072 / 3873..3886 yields -0.5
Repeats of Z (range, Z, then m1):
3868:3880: 0.49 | 3.07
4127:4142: 0.83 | 6.77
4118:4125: 0.94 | 8.67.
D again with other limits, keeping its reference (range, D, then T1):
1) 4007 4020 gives 0.9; 2.5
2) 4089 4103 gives 0.5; 1.6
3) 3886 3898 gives -0.9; 0.4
